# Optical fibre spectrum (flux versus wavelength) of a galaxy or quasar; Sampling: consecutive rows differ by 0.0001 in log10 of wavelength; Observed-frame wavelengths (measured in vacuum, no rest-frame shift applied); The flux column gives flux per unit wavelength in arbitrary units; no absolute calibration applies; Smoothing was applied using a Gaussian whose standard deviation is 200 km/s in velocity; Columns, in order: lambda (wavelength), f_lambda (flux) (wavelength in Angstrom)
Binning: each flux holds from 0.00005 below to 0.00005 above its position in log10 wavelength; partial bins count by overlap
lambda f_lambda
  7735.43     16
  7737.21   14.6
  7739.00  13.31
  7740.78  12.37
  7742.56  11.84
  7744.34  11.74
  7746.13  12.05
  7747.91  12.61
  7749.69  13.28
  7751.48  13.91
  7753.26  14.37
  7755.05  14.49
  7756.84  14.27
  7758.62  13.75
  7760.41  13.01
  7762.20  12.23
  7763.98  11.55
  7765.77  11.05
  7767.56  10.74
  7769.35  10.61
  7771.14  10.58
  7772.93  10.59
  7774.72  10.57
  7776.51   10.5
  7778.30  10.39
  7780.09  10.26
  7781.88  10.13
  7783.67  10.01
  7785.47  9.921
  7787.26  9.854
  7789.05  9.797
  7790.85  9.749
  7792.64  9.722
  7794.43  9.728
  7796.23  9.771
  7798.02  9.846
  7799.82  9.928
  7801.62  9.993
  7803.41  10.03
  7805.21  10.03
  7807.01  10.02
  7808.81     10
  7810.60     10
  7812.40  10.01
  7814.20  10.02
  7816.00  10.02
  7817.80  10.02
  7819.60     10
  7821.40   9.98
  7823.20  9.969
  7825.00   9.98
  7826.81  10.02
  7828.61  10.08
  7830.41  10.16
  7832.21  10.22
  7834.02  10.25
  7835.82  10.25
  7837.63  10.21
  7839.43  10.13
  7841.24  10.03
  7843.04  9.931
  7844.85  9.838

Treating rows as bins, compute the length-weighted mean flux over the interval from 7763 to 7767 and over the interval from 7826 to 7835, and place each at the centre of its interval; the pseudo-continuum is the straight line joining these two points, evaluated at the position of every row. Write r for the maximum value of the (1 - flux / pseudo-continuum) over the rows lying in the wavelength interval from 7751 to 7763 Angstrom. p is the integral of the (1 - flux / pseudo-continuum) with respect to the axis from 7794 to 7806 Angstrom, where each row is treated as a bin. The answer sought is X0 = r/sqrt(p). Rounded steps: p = 0.9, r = -0.08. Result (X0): -0.085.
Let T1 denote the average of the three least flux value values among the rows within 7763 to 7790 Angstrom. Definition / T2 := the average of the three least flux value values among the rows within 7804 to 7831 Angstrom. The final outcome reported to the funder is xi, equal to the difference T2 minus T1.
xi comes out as 0.1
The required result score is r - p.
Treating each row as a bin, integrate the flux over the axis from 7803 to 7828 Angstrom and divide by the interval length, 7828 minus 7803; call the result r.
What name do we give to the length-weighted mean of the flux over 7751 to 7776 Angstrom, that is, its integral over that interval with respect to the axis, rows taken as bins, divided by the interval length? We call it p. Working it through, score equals -2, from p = 12.2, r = 10.0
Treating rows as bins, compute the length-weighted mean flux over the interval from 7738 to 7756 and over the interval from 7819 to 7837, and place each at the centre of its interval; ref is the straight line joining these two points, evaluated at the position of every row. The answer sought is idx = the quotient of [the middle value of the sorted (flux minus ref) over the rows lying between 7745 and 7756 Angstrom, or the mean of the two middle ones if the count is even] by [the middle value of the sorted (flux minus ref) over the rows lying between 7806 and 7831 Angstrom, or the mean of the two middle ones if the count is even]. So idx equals -1.7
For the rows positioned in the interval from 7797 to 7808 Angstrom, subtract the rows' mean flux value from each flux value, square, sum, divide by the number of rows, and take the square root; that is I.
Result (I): 0.067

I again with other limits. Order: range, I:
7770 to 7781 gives 0.120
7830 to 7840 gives 0.045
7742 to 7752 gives 0.795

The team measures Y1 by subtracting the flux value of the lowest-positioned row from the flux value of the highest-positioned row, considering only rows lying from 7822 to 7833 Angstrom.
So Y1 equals 0.3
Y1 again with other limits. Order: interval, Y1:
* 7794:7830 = 0.4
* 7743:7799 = -1.9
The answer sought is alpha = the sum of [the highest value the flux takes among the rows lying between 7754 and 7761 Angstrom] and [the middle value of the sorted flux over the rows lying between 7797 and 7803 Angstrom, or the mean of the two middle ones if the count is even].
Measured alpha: 24.4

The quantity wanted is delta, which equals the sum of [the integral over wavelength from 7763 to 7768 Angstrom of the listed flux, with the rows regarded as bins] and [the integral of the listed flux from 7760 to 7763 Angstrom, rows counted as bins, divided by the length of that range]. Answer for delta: 68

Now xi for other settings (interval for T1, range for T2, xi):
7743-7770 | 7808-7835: -0.8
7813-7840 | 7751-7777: 0.6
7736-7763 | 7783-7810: -2.1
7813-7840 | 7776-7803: -0.2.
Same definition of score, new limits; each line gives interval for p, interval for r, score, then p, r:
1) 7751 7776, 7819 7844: -2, 12.2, 10.1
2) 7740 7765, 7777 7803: -3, 13.0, 9.9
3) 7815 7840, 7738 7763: 3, 10.1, 13.1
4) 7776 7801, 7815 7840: 0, 10.0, 10.1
